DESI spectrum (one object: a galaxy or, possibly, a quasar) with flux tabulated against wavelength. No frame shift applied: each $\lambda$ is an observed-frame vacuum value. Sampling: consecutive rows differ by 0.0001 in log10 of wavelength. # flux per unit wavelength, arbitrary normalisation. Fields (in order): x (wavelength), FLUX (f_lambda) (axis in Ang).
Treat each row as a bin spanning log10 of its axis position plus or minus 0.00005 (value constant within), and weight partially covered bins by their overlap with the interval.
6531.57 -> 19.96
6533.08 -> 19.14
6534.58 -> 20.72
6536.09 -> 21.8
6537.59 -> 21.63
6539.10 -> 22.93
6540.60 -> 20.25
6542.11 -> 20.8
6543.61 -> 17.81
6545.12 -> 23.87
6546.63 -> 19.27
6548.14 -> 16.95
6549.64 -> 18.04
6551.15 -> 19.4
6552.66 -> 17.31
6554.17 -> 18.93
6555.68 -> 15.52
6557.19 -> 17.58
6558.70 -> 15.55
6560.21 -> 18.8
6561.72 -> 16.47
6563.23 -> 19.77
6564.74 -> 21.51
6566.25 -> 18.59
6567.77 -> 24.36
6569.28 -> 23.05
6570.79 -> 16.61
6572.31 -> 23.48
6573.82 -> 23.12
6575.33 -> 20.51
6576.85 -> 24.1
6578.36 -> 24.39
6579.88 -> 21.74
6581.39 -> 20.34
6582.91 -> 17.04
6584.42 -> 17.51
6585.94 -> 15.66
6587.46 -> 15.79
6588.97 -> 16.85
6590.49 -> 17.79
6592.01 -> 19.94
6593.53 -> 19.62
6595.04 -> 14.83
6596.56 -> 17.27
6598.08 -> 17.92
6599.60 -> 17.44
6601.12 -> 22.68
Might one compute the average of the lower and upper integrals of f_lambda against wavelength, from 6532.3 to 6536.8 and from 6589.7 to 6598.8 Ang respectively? 128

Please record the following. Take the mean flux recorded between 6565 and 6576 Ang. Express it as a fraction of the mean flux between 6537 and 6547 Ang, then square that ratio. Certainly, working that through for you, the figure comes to 1.0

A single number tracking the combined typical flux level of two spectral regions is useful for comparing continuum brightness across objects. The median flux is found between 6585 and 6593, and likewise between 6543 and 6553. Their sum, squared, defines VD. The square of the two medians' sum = 1217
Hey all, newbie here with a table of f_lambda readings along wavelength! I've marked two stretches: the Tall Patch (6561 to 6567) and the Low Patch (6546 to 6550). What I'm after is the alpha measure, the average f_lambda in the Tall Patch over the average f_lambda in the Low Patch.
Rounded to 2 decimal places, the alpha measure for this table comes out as 1.06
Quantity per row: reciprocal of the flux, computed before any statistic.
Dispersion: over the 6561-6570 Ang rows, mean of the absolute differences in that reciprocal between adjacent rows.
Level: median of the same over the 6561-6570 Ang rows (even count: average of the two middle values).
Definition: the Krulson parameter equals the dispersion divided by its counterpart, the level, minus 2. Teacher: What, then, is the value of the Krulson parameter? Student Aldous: -1.85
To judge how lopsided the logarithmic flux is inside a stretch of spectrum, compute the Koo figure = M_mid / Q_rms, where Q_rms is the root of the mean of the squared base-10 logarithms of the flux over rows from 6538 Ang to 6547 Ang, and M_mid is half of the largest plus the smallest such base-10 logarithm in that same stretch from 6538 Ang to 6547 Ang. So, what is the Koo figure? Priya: 0.998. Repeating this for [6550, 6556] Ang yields 0.992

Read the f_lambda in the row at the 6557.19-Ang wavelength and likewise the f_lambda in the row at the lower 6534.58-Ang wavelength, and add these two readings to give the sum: 38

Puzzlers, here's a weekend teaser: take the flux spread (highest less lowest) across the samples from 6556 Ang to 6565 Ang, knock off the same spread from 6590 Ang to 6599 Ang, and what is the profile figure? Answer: 1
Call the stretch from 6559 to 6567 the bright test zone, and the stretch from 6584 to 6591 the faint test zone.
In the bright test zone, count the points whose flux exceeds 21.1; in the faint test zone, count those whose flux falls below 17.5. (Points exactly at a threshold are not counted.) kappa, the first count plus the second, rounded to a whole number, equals 4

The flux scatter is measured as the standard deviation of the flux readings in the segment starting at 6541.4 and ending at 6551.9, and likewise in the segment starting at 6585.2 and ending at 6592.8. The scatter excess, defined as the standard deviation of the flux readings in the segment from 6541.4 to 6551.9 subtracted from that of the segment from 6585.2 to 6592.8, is -0.6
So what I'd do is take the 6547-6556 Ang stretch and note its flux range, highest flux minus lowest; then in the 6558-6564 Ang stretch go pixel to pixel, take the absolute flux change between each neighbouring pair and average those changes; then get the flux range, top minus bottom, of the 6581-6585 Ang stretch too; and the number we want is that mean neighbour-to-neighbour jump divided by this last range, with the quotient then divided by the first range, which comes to 0.231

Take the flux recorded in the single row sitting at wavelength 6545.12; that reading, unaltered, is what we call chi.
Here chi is 23.87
